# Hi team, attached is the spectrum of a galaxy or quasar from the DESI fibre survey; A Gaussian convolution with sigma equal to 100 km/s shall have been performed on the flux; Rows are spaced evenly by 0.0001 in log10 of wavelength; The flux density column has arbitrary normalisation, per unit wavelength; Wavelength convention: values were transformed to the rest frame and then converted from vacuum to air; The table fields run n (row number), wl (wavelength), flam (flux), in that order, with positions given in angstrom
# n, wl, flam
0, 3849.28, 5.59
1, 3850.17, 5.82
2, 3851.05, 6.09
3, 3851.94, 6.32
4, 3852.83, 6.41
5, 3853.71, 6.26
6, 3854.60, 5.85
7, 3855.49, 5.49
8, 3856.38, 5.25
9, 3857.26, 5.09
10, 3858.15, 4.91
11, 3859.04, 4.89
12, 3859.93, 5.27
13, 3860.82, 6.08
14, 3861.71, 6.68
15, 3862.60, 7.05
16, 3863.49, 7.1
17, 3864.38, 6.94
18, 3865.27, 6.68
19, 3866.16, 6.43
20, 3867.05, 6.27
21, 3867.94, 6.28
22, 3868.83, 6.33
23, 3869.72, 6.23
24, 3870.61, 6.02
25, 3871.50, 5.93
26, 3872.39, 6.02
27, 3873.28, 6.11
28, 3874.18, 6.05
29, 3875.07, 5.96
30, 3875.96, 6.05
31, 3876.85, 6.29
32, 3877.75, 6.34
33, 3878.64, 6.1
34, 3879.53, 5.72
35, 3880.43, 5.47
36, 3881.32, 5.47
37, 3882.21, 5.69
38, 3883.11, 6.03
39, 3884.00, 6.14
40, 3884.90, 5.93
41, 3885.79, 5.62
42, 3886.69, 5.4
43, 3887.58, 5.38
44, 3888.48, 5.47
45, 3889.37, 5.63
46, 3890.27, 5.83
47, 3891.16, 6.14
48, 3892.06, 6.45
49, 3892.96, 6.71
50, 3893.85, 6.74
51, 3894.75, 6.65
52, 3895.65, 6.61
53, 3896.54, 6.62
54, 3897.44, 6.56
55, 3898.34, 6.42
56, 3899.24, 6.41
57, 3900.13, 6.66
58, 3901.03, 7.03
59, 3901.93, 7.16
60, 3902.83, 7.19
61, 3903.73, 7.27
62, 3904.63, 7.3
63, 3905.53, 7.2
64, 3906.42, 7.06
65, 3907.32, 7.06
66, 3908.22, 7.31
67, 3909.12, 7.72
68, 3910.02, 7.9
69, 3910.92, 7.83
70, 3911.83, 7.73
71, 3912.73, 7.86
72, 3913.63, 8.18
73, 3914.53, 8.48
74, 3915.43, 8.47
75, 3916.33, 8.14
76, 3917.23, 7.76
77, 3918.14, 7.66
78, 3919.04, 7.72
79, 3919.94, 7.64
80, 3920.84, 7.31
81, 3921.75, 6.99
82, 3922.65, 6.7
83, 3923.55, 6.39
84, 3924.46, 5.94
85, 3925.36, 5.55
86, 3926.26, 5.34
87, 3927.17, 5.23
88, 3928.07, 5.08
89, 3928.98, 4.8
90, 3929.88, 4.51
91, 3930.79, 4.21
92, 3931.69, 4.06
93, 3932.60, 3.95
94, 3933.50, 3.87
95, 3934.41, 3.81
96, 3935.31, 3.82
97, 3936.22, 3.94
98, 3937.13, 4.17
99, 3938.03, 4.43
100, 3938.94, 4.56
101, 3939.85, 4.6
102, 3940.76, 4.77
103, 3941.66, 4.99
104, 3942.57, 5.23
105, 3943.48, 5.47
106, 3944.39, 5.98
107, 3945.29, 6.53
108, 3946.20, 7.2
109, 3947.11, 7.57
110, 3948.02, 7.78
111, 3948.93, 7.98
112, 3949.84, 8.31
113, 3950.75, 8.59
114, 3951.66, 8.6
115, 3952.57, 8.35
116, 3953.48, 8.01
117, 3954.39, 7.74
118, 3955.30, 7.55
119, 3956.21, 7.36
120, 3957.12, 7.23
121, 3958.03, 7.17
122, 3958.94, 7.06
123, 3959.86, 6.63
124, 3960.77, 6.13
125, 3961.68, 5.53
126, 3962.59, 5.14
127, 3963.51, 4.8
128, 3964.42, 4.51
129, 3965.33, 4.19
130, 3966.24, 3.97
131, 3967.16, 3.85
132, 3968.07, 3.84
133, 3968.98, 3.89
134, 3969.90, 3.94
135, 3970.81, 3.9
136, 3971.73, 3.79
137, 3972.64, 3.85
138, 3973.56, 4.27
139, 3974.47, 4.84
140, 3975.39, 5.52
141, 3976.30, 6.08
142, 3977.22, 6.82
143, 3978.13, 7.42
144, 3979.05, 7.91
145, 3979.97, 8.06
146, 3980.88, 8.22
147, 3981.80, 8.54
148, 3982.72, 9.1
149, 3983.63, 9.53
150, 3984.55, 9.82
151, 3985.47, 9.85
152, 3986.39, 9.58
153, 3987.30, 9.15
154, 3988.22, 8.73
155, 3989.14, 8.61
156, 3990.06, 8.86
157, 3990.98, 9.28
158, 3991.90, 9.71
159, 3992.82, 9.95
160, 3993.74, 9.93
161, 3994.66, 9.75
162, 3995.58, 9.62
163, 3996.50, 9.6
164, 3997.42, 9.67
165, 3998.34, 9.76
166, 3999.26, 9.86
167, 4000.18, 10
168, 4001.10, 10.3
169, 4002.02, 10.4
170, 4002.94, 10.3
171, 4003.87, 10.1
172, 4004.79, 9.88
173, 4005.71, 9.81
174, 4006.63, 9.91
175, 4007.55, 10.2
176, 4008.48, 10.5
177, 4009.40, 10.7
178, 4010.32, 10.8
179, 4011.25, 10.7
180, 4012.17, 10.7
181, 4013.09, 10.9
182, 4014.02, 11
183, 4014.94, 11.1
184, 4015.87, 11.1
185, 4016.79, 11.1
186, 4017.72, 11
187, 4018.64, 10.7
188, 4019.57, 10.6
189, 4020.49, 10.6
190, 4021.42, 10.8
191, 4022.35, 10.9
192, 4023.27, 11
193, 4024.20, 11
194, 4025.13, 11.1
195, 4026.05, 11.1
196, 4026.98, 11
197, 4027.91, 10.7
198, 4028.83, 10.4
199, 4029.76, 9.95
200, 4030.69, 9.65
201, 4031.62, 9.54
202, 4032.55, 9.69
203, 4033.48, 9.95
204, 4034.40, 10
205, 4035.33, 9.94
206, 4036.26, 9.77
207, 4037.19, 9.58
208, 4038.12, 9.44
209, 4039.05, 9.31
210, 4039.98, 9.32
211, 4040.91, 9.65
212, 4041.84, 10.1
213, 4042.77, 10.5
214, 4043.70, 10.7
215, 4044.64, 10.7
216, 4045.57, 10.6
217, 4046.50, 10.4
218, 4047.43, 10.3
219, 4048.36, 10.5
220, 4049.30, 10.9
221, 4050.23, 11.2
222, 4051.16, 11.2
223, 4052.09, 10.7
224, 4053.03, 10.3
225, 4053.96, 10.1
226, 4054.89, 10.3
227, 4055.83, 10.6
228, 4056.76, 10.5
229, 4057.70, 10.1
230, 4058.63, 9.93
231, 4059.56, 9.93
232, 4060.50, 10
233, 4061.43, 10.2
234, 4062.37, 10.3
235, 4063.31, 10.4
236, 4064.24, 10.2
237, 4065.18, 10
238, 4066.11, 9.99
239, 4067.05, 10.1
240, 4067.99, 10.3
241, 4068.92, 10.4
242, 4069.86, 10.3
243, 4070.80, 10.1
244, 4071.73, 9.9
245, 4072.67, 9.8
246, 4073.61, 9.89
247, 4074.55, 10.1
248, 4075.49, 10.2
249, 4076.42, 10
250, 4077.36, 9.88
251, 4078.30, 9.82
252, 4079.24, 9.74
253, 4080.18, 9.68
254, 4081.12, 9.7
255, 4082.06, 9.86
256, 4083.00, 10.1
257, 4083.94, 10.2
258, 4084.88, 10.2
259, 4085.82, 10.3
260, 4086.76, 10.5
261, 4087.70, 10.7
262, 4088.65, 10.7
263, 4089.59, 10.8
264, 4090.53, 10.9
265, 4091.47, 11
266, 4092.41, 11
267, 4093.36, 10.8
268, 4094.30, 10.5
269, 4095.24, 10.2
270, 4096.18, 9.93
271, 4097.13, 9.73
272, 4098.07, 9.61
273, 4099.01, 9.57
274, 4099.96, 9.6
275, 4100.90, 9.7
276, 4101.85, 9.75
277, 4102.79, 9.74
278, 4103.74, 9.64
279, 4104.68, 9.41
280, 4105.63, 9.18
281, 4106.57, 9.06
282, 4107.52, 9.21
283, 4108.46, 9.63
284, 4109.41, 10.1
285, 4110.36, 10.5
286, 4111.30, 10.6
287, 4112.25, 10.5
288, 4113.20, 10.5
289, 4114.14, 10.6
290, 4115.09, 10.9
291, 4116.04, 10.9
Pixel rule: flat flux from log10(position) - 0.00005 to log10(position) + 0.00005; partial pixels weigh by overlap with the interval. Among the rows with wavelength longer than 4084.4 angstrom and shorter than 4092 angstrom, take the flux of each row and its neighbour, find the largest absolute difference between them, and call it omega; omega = 0.200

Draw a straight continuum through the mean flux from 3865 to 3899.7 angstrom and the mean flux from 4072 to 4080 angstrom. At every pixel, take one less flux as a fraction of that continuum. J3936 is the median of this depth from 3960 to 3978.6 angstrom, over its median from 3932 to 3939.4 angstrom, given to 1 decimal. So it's 1.0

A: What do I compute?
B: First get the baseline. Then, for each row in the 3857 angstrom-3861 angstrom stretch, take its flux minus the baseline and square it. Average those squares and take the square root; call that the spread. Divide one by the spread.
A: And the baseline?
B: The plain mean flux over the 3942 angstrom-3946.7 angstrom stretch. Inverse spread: 1.1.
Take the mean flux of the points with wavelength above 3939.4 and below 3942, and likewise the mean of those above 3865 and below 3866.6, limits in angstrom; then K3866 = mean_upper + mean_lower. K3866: 11.3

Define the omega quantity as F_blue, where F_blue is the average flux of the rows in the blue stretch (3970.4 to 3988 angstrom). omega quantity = 7.2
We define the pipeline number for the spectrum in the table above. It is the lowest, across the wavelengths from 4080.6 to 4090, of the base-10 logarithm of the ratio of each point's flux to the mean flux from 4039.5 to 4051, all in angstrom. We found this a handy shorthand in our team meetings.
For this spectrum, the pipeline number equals -0.031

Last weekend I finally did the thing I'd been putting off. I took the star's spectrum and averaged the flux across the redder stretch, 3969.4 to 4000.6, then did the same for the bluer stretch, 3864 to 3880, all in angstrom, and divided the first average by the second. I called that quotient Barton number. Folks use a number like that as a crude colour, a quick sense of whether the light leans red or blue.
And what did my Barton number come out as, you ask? 1.30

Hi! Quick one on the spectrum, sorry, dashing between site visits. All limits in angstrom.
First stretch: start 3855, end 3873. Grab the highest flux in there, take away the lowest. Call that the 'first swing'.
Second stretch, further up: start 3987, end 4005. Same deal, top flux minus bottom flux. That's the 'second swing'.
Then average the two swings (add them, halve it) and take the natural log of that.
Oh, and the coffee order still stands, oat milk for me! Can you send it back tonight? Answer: 0.69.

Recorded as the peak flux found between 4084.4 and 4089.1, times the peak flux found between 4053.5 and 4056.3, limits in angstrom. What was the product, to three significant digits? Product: 113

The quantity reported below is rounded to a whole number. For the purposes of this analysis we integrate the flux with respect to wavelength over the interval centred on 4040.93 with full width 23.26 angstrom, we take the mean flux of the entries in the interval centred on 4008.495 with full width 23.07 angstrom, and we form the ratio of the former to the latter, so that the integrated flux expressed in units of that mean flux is 23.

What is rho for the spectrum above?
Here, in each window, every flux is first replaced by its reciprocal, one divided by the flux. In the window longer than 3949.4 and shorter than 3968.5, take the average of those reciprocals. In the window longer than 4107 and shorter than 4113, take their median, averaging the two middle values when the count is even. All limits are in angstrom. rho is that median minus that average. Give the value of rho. -0.072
